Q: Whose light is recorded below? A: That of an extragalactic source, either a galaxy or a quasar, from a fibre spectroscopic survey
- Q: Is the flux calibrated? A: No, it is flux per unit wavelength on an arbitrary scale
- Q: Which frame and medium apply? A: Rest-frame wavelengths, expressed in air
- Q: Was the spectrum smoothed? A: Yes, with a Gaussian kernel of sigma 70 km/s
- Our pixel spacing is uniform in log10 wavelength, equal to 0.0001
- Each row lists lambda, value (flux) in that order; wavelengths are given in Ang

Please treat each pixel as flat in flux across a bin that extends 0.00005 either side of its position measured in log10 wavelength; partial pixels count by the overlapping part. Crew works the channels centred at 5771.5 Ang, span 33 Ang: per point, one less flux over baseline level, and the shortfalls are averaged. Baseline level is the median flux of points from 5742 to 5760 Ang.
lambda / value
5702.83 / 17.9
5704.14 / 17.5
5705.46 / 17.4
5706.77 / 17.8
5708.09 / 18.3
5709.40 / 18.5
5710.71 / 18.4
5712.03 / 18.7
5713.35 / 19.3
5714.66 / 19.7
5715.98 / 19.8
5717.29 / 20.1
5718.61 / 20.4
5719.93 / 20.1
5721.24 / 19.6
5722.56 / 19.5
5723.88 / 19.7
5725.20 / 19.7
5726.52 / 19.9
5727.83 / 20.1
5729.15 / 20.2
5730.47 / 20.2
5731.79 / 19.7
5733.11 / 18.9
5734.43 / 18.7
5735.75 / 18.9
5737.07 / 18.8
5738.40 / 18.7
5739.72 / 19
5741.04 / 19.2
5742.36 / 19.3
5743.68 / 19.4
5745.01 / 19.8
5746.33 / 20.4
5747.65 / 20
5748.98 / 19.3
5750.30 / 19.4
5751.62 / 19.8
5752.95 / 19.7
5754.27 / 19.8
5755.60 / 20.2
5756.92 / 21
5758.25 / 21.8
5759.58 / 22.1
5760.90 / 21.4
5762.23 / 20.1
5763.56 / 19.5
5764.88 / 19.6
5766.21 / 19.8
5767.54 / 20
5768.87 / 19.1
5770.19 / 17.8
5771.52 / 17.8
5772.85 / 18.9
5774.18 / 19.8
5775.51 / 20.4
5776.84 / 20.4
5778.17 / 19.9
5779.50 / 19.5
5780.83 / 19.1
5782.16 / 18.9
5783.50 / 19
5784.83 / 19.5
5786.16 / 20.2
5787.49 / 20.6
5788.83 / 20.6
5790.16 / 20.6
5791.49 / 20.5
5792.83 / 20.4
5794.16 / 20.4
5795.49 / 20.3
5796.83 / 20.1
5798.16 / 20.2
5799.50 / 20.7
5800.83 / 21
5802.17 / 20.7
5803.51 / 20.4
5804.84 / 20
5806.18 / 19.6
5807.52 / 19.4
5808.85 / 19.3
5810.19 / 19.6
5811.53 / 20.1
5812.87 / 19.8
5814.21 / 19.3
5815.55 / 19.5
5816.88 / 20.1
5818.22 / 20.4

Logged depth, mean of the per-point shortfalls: -0.003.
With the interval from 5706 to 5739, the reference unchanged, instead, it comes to 0.023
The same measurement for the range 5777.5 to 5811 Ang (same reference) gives -0.011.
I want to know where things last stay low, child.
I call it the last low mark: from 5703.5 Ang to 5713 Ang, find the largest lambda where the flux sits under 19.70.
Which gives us 5712.03 Ang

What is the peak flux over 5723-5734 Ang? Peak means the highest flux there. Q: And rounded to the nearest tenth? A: 20.2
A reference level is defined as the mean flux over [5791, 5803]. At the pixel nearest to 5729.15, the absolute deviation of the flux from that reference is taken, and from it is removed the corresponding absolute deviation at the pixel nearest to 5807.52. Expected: -0.80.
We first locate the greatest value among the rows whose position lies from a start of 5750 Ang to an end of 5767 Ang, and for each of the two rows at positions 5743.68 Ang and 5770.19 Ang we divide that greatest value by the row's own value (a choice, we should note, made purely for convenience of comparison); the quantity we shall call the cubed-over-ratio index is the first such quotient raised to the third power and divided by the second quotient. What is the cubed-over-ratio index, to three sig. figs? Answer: 1.19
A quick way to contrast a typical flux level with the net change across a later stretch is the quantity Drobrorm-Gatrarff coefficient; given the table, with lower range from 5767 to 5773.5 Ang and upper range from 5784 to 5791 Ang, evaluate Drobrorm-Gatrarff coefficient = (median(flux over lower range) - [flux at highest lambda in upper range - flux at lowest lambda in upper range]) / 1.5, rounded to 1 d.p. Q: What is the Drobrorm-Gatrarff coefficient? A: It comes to 11.9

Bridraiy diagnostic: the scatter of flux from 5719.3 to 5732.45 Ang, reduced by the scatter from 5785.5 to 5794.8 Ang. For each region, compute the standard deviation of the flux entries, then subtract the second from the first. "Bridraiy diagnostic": 0.11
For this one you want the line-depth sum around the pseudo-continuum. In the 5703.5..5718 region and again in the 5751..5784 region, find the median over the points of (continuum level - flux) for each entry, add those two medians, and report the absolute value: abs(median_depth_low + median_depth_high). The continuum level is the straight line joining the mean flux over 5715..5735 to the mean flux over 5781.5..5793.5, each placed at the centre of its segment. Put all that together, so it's 1.4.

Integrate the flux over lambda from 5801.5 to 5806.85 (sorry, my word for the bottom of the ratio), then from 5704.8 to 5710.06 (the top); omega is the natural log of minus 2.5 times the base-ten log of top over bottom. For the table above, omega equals -2.0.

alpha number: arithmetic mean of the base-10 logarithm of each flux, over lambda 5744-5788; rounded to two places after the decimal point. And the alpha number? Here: 1.30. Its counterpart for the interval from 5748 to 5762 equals 1.31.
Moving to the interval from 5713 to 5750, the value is 1.29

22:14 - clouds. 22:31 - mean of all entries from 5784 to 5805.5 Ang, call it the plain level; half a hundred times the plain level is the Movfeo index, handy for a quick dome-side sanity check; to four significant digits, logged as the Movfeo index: 1019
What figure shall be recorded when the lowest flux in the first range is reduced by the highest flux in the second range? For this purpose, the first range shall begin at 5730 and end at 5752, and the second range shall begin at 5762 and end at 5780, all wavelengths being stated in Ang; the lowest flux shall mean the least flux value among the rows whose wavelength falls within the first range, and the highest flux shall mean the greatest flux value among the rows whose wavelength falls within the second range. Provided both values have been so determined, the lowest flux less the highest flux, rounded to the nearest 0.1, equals -1.7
